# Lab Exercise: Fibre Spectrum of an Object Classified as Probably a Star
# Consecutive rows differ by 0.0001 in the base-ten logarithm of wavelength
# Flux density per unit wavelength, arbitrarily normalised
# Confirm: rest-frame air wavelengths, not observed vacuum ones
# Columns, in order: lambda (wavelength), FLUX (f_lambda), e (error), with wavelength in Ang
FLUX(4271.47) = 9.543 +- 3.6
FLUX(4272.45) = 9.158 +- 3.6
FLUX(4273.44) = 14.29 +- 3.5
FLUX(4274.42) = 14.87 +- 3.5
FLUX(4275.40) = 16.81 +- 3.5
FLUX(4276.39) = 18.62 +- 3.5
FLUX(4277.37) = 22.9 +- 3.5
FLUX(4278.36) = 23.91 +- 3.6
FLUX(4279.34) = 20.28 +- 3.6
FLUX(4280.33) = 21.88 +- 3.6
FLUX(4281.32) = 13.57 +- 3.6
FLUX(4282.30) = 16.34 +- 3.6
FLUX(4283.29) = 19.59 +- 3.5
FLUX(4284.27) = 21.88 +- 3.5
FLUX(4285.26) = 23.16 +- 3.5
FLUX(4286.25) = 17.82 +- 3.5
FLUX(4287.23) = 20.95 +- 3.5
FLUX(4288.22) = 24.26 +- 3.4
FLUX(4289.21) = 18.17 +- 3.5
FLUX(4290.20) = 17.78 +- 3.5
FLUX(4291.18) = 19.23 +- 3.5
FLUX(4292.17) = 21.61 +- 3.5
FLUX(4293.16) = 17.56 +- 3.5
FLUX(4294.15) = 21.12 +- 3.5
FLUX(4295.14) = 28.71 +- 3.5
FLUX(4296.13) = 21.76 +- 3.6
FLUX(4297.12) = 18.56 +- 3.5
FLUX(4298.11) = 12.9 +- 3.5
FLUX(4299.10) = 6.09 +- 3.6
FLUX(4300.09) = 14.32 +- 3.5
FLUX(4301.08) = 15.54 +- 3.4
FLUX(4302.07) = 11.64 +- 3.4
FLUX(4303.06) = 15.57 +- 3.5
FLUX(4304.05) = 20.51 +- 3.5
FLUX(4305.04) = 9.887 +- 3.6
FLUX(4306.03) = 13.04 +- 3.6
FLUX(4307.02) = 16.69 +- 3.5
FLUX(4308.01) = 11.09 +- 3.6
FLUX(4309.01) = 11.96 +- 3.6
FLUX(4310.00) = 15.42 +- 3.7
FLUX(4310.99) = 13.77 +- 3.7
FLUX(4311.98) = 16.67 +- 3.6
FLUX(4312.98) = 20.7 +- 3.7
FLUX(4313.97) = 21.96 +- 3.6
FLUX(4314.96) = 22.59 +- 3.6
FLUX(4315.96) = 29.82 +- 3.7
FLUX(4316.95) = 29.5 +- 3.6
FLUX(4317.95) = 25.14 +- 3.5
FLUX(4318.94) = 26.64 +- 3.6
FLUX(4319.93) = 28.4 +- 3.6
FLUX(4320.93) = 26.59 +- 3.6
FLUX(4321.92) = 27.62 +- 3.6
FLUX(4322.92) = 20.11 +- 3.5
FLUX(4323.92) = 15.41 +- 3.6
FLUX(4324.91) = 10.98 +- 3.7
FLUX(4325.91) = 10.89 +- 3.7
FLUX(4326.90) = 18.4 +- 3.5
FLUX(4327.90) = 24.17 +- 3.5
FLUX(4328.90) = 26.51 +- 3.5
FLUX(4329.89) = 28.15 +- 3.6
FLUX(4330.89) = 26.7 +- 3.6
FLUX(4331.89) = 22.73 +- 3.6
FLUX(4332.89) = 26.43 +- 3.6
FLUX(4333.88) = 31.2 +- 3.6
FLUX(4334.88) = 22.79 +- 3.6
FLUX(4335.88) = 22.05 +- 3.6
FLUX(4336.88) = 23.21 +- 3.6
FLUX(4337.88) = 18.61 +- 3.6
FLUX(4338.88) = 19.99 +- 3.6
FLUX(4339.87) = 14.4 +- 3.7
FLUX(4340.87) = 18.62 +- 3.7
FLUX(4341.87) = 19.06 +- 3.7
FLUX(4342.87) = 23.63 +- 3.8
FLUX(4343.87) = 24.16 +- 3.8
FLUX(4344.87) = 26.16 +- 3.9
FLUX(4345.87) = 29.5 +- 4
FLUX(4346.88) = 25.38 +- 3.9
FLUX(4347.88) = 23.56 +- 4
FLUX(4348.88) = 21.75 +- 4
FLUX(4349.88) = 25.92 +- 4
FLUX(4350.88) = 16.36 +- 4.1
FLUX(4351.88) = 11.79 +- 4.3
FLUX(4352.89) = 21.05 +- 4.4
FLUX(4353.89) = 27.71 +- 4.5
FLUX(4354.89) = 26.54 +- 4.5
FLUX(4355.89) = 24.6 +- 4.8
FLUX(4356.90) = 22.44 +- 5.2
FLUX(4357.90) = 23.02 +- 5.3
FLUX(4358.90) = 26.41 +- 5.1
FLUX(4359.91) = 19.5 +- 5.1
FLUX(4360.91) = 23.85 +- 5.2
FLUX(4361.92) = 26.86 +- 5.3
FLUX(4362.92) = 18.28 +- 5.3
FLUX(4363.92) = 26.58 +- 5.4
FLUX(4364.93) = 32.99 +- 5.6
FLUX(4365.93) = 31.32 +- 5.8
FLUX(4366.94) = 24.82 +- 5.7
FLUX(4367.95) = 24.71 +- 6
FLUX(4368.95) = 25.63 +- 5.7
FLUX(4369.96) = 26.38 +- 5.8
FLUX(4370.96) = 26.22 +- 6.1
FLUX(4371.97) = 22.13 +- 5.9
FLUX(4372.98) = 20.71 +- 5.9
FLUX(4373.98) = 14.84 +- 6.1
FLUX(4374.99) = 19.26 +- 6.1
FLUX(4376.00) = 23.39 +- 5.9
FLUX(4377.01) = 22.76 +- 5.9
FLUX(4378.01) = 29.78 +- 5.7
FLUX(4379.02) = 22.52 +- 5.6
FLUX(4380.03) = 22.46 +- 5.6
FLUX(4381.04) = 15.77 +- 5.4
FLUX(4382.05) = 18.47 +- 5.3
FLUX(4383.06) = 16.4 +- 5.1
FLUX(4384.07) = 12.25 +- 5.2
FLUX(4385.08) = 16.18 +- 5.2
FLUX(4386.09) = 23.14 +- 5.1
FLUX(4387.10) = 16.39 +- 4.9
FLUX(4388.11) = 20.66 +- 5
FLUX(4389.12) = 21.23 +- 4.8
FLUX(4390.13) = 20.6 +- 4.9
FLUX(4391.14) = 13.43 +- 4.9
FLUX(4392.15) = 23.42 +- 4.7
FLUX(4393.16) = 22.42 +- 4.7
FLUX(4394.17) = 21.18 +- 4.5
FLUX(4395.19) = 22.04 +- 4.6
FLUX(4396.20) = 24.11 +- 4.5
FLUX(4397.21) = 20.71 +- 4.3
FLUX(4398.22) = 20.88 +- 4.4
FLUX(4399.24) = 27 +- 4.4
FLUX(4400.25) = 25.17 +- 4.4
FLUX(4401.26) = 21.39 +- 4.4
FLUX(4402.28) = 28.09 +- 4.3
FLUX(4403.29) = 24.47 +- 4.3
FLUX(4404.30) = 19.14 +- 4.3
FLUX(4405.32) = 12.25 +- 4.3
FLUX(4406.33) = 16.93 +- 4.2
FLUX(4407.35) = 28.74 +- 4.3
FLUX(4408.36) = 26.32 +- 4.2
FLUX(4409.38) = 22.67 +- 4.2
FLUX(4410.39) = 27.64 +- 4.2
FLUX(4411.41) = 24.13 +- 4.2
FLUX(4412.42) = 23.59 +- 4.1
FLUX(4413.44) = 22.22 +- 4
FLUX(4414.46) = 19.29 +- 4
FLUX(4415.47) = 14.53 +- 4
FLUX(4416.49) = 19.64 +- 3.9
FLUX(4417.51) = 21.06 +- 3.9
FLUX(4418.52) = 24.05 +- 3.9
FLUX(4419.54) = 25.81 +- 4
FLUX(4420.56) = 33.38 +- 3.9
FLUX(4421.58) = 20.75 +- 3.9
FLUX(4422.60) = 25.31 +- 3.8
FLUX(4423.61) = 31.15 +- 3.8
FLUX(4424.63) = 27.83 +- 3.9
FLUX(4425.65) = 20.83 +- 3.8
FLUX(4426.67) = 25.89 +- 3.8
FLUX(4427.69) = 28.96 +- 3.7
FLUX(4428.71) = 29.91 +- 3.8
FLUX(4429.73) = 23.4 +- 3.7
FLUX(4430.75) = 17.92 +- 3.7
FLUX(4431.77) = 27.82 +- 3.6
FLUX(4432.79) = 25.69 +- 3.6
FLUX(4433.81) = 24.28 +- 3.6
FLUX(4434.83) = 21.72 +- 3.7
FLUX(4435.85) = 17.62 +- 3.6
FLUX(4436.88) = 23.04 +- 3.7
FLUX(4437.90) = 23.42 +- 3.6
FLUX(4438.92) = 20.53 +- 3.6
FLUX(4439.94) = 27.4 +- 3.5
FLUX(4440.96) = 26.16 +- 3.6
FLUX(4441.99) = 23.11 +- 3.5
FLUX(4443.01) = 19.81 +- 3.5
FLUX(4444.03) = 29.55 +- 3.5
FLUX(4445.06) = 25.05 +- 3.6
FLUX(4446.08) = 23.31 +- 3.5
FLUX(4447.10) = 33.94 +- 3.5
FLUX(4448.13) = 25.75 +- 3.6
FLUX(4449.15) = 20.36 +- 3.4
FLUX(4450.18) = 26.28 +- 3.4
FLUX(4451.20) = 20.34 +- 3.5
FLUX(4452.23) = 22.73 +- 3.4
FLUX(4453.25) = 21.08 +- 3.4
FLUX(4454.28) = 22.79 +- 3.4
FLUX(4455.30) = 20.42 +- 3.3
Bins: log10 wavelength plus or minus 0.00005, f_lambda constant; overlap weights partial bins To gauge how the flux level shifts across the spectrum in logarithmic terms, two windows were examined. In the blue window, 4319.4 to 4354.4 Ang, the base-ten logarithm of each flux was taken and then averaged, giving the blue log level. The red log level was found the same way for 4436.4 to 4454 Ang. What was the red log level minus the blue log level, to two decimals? 0.05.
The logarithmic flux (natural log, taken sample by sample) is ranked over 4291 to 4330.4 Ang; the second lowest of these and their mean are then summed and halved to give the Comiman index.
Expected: 2.6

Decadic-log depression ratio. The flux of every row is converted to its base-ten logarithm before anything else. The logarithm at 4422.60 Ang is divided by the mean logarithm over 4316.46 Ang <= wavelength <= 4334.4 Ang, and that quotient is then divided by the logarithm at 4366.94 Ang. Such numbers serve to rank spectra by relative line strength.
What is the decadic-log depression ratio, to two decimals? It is 0.74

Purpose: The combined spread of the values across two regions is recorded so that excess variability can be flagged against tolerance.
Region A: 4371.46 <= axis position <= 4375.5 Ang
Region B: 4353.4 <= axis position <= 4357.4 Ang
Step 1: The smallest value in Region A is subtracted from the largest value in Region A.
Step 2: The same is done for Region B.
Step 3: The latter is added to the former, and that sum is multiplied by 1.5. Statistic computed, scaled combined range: 19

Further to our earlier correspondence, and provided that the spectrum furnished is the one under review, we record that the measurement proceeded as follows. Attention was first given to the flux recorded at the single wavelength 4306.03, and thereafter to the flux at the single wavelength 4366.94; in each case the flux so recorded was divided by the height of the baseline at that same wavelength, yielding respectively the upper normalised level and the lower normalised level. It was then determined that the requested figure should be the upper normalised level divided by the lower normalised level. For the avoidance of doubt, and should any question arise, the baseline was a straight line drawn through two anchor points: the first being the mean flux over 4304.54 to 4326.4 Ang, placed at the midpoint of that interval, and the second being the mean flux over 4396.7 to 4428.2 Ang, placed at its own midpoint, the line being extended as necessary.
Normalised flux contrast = 0.60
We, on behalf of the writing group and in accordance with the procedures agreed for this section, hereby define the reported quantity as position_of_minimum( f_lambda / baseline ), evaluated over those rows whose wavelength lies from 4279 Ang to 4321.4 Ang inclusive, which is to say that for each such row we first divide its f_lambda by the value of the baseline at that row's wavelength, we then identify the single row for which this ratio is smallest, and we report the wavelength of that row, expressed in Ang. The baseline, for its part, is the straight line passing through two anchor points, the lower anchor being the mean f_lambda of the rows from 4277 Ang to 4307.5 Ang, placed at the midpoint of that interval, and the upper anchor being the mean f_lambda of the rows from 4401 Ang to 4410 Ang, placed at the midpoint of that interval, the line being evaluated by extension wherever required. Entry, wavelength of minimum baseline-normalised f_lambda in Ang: 4299.10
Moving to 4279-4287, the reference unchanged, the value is 4281.32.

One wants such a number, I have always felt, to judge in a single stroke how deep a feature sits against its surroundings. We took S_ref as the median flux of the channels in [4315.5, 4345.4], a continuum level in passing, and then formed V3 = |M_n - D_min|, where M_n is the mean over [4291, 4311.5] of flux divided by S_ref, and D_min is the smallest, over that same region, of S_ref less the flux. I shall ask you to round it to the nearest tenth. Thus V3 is 5.5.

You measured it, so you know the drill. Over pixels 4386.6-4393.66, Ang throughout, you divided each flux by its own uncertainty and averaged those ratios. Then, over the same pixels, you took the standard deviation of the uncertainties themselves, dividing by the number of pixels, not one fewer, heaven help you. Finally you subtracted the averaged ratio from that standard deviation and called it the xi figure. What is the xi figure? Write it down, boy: -3.98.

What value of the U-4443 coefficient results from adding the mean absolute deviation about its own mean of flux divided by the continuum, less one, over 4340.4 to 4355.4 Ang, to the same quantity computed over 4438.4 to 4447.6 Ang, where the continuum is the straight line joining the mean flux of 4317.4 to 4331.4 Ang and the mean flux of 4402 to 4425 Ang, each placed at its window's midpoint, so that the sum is 0.31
